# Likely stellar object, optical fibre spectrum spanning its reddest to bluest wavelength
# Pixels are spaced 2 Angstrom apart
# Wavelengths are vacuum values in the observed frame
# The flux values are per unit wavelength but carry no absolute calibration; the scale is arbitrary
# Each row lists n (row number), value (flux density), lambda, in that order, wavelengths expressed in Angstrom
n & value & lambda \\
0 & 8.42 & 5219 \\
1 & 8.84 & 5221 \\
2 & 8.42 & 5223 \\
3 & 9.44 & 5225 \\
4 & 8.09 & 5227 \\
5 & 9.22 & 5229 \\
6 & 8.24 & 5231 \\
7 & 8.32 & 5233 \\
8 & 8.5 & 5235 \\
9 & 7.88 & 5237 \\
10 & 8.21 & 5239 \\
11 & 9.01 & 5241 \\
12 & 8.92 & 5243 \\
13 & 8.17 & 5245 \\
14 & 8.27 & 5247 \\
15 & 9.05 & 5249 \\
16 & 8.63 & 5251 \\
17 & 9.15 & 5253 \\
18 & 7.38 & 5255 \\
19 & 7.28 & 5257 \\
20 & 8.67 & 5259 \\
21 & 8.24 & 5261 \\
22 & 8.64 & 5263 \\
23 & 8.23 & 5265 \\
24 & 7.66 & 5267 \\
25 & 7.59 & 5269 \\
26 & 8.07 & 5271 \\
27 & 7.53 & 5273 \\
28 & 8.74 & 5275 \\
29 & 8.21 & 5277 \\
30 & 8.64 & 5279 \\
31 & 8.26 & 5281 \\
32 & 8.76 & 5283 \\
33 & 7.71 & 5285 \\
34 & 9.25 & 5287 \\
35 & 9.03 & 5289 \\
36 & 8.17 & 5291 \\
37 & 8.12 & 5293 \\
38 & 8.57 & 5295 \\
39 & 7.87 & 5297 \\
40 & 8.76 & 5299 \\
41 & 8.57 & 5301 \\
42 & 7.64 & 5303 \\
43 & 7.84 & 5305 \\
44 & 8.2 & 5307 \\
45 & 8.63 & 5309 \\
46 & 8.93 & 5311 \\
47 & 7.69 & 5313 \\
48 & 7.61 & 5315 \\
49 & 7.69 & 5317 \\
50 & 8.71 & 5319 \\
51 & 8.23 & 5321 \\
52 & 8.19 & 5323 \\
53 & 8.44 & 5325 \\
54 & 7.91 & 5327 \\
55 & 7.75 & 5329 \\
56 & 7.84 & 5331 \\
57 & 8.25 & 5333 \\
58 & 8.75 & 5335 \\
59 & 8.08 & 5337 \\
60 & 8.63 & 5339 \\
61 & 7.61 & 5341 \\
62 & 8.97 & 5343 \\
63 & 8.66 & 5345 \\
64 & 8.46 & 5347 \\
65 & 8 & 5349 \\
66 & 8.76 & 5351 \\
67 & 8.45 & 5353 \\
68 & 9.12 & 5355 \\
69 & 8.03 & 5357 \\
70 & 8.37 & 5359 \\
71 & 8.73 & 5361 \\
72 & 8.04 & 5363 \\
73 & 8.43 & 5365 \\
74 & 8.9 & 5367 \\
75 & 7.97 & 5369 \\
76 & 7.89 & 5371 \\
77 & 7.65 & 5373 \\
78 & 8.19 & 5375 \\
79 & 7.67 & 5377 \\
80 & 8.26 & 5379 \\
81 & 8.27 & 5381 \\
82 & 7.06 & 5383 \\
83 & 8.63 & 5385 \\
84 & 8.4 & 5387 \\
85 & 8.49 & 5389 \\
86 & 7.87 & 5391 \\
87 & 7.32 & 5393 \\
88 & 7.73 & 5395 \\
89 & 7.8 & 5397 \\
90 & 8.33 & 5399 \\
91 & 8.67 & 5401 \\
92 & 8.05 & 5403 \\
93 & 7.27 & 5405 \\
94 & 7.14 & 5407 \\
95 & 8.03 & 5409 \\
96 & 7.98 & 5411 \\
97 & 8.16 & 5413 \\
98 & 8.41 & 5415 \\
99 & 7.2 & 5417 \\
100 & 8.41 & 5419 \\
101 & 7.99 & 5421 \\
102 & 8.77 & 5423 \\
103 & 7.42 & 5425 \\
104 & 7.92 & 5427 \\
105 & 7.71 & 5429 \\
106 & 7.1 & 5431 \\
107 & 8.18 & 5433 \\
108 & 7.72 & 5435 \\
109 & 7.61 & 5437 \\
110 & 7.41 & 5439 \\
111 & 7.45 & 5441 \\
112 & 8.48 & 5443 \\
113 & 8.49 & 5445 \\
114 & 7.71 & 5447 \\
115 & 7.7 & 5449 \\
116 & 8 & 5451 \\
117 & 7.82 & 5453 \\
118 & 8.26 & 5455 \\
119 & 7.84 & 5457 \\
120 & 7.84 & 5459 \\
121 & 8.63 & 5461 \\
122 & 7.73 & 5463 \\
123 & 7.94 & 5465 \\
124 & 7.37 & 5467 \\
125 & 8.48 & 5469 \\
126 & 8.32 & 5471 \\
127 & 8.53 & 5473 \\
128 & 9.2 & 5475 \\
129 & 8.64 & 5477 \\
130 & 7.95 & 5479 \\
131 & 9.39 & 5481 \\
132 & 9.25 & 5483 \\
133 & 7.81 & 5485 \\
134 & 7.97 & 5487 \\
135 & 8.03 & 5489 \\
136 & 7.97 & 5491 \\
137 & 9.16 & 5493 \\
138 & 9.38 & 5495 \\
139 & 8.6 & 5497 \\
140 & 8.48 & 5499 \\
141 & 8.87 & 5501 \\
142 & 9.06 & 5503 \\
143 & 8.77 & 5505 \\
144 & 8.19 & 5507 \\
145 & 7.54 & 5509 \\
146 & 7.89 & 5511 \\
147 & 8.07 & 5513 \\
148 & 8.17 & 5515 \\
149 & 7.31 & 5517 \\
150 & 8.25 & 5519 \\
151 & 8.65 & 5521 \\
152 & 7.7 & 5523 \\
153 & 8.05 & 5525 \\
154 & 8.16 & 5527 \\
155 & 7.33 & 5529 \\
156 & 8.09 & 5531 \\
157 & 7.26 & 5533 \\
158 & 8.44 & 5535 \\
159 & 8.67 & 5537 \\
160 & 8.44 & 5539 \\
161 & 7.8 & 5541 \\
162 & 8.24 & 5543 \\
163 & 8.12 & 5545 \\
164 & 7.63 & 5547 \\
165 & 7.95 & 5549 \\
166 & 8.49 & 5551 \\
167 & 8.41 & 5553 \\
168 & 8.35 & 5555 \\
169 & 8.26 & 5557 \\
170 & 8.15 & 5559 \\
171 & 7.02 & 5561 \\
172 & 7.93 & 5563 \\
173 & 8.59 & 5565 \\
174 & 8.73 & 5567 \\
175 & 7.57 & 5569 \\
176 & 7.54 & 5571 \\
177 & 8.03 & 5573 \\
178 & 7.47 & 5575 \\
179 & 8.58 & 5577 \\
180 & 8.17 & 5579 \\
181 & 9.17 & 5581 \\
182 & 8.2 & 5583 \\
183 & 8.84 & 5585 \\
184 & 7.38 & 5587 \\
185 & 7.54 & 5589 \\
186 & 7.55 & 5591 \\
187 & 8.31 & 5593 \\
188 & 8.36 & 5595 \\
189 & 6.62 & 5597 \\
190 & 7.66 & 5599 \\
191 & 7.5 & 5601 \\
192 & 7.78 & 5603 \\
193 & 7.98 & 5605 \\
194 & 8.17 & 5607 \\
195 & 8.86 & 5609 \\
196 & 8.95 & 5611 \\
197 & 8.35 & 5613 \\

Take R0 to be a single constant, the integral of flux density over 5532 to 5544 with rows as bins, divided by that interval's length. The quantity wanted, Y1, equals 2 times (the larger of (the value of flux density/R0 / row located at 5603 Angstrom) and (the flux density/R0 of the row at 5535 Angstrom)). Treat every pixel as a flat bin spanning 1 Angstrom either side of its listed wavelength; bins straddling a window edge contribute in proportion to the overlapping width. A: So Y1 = 2.07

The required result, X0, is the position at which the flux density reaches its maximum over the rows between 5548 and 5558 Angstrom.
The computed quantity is 5551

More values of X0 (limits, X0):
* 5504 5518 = 5505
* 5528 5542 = 5537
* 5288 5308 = 5289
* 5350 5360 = 5355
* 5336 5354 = 5343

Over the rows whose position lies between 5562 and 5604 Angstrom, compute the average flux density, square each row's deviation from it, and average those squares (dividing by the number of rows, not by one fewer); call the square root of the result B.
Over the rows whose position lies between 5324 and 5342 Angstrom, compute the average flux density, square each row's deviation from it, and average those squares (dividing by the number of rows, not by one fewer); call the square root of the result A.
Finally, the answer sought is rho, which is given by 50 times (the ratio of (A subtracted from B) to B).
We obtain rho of 18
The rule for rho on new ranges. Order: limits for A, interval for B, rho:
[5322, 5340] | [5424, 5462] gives 8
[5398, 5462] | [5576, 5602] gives 16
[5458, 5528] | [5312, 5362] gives -14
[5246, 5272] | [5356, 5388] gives -16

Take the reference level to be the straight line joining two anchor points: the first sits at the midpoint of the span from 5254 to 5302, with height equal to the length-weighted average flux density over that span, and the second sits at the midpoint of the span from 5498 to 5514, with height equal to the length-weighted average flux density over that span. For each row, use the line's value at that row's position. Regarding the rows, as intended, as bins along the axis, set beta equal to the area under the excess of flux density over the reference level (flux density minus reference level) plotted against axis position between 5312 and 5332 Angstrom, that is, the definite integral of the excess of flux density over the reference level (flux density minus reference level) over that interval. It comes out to -5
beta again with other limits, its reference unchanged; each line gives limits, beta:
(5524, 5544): -6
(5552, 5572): -7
